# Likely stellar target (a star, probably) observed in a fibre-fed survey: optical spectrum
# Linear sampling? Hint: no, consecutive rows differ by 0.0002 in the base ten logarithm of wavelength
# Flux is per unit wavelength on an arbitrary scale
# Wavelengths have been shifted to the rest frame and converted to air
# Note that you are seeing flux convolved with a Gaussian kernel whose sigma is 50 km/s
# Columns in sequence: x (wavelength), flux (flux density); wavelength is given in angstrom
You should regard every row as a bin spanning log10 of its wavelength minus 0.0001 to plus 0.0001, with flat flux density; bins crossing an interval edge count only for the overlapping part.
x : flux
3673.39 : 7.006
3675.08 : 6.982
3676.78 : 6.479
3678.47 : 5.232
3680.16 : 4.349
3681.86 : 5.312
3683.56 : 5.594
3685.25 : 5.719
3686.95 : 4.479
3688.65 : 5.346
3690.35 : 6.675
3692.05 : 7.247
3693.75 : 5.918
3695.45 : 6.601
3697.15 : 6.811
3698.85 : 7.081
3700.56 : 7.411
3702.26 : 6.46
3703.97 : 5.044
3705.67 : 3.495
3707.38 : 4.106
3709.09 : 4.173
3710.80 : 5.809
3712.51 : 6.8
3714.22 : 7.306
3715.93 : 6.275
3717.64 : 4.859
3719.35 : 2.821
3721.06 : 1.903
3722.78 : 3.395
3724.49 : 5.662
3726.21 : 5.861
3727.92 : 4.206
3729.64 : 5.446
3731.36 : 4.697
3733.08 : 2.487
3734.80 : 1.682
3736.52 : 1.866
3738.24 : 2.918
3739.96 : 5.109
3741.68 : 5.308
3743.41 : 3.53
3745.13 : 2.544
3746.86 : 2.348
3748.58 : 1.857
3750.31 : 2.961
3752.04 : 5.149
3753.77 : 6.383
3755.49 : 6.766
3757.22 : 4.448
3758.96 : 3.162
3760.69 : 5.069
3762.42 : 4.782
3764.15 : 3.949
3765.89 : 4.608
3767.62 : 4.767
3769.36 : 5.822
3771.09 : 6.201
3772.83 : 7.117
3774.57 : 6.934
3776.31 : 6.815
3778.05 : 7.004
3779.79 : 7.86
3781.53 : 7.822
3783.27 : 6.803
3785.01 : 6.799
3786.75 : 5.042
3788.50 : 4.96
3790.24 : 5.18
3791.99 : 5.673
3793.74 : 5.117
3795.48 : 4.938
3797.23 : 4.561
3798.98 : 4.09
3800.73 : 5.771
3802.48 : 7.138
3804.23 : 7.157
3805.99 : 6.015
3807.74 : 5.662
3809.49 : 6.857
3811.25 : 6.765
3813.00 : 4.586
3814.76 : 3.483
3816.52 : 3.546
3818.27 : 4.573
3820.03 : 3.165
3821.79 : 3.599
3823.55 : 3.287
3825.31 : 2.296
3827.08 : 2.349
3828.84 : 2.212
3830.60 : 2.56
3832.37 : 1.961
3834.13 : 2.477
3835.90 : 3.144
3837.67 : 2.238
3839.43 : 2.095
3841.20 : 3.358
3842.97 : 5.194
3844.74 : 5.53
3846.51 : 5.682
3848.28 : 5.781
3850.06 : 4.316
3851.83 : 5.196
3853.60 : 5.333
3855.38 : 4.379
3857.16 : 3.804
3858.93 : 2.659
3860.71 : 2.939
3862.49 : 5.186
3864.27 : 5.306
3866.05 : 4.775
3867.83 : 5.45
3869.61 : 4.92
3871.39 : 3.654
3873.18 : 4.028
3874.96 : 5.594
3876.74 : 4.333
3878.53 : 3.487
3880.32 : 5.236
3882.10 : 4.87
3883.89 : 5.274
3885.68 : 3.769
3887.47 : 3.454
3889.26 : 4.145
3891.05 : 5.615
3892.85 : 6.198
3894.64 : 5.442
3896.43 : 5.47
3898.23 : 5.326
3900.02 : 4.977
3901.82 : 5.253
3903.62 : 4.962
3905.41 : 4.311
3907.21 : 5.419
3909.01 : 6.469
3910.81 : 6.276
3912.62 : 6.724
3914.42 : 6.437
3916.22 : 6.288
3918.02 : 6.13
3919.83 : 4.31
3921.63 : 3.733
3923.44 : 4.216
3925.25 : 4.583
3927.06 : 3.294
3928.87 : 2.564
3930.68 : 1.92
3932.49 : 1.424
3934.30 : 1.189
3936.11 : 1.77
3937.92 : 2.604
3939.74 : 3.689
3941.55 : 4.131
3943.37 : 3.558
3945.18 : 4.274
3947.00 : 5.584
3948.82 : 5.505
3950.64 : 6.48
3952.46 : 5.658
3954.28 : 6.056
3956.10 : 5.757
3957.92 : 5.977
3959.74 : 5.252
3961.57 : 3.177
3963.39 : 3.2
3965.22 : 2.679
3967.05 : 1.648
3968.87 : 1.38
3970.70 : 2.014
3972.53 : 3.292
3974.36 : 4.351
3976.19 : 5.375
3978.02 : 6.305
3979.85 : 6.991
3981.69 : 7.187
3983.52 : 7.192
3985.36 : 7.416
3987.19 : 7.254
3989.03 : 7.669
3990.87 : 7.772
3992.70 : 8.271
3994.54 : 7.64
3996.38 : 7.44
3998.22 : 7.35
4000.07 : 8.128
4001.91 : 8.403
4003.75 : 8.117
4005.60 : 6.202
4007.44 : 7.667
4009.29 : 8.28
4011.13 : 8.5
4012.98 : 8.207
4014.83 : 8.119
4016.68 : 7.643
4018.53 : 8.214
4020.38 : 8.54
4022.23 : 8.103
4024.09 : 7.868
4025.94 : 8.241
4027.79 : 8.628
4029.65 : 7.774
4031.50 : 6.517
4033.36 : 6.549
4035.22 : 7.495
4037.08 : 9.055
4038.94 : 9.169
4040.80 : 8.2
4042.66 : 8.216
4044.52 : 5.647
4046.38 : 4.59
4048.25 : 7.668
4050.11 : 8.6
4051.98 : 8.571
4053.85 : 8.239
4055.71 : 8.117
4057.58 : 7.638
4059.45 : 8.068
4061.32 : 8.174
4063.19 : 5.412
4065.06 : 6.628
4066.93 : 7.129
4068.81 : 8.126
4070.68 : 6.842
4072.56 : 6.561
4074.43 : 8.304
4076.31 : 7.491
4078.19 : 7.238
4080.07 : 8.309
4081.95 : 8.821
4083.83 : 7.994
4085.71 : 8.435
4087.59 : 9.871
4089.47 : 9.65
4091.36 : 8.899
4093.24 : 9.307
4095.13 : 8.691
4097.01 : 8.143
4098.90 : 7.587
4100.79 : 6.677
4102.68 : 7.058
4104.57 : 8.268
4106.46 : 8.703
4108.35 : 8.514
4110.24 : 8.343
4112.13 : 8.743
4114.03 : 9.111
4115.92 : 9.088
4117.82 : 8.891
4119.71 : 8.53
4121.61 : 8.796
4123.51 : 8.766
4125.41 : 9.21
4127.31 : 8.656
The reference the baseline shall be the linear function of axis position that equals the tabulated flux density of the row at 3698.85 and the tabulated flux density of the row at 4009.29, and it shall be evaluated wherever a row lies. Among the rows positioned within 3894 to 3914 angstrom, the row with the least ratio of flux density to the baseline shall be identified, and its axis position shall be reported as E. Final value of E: 3905.41 angstrom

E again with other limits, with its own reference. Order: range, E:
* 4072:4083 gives 4072.56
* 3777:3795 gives 3788.50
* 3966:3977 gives 3968.87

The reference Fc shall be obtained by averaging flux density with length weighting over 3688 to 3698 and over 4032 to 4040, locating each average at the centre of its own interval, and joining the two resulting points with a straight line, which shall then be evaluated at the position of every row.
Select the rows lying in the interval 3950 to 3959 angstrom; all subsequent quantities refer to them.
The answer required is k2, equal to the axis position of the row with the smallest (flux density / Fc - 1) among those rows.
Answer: 3952.46 angstrom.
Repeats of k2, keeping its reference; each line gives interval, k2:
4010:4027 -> 4016.68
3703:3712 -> 3705.67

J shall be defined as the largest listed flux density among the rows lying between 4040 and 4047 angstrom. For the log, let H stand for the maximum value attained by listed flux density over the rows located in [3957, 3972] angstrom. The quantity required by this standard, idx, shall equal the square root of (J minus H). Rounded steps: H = 5.977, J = 8.216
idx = 1.5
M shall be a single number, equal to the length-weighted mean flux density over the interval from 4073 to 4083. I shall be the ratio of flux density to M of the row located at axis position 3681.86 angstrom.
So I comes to 0.7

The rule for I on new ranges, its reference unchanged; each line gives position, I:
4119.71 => 1.1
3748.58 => 0.2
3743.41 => 0.4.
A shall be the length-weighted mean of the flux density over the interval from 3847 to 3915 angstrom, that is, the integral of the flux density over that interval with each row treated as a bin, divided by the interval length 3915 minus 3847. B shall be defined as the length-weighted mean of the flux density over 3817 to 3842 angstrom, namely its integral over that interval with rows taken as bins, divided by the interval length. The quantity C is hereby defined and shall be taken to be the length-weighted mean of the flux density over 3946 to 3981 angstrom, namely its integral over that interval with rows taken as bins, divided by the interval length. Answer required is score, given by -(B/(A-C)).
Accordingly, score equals -8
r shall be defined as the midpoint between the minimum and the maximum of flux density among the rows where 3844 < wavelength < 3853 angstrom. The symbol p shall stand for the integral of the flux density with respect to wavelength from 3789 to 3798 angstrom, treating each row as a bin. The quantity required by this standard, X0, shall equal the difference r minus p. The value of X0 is -41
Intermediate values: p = 46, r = 5.0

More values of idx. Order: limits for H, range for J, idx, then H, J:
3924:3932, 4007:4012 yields 2.0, 4.583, 8.5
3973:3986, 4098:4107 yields 1.1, 7.416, 8.703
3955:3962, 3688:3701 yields 1.2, 5.977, 7.411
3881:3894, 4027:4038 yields 1.7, 6.198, 9.055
